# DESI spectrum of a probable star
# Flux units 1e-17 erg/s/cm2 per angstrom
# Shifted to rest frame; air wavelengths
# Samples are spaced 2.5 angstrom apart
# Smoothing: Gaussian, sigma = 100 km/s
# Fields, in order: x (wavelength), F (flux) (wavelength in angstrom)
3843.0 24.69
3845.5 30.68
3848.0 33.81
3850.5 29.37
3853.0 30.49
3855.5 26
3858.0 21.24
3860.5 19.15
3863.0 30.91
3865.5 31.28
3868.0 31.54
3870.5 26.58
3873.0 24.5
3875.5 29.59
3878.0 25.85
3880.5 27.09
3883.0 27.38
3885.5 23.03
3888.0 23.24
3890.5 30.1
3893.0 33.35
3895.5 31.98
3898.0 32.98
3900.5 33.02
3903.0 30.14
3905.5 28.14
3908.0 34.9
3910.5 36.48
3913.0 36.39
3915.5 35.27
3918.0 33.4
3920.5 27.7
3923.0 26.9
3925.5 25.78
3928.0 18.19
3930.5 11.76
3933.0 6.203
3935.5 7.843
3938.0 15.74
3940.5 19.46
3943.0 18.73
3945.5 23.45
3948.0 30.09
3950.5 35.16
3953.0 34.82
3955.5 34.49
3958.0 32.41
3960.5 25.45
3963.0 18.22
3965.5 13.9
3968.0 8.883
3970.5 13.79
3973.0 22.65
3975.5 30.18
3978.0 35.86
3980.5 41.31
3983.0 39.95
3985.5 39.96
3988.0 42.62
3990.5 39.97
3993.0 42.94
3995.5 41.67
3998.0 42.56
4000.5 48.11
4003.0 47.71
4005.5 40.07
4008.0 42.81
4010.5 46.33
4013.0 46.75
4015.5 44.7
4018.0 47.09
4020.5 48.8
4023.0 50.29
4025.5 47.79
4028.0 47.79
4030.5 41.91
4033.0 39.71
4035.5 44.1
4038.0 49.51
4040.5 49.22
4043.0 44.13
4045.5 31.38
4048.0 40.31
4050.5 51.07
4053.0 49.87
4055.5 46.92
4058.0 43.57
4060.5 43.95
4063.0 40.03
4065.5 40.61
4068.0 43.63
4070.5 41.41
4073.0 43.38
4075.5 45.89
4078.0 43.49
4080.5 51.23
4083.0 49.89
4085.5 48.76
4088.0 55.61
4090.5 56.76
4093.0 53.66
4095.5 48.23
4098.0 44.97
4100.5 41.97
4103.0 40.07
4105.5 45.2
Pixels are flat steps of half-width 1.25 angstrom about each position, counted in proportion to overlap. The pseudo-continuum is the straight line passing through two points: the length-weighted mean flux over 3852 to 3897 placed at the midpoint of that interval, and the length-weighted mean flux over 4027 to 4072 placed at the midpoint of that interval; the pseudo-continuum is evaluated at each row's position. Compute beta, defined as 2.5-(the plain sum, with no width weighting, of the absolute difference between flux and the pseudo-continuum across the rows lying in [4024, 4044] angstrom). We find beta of -27.9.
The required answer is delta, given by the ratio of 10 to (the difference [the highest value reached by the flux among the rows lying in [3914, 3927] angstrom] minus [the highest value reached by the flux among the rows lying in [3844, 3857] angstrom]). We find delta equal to 6.8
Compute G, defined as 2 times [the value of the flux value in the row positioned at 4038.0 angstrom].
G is 99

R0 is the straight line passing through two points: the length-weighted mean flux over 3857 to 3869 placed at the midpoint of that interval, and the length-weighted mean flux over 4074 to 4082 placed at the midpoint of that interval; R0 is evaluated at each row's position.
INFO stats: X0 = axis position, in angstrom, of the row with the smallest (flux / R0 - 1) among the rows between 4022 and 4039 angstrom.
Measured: 4033.0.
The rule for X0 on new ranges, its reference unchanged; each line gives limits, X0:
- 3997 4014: 4005.5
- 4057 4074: 4063.0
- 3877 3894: 3885.5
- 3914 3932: 3930.5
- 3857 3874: 3860.5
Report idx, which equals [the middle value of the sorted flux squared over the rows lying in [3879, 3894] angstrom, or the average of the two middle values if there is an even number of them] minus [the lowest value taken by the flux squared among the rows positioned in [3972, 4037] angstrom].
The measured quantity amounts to 229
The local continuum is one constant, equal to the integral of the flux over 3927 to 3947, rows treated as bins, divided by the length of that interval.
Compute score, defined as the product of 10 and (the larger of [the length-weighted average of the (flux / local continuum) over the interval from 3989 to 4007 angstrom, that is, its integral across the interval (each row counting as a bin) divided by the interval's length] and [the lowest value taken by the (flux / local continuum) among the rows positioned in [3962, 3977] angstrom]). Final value 28.2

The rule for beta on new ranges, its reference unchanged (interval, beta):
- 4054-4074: -20.7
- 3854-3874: -26.7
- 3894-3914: -24.2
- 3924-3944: -137.9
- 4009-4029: -49.2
